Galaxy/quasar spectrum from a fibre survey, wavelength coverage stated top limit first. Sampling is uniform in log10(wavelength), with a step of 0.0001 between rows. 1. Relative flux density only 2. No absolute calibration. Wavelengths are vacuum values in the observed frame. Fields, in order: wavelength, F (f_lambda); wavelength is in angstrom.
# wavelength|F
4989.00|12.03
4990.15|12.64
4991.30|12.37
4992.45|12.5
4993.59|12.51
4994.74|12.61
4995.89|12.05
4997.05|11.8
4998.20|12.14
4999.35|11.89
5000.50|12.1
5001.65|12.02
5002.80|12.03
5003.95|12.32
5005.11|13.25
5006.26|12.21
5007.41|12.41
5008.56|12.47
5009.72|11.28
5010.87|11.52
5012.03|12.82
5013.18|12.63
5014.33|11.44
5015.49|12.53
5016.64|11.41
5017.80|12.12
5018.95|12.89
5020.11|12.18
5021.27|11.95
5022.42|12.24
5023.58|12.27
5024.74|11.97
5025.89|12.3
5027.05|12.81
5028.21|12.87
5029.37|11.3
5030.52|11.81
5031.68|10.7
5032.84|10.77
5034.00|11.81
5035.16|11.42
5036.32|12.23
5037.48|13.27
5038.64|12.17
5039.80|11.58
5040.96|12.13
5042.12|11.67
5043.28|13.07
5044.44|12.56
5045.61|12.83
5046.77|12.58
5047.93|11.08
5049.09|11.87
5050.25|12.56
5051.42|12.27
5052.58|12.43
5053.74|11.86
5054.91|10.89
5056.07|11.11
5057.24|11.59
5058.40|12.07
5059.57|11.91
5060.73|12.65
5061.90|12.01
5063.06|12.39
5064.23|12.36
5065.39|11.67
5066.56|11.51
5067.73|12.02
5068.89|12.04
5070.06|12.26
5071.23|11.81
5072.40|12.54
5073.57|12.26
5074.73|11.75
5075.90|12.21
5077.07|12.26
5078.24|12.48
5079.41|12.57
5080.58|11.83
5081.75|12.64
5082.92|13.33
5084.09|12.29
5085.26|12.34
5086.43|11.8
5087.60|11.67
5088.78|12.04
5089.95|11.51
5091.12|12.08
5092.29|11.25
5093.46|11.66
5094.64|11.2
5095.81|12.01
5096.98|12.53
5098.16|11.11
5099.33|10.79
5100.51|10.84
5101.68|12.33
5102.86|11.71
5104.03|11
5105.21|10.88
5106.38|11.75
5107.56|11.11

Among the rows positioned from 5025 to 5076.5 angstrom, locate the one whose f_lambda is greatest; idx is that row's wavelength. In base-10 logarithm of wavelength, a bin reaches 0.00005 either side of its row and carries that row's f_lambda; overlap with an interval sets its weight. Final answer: 5037.48 angstrom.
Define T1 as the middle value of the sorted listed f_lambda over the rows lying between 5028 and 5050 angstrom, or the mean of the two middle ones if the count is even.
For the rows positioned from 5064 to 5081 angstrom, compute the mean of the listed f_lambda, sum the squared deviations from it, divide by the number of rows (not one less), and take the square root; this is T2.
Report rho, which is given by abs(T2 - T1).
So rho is 11.5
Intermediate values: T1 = 11.9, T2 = 0.32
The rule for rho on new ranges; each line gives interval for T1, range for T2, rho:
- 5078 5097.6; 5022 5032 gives 11.4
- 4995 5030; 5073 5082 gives 11.9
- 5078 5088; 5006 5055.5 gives 11.7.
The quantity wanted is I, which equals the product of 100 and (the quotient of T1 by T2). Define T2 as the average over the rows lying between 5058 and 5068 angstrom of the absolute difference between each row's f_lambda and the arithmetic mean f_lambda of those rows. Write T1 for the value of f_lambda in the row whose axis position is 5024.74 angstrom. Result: 4460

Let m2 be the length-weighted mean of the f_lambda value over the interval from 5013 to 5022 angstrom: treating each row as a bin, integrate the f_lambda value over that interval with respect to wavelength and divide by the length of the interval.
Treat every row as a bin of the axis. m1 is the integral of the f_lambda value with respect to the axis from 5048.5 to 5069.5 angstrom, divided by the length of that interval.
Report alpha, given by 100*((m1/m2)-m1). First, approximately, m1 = 12.0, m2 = 12.1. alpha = -1097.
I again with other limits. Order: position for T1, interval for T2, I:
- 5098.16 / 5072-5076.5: 5050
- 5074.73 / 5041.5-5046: 2725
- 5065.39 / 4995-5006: 4324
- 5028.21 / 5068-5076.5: 5828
